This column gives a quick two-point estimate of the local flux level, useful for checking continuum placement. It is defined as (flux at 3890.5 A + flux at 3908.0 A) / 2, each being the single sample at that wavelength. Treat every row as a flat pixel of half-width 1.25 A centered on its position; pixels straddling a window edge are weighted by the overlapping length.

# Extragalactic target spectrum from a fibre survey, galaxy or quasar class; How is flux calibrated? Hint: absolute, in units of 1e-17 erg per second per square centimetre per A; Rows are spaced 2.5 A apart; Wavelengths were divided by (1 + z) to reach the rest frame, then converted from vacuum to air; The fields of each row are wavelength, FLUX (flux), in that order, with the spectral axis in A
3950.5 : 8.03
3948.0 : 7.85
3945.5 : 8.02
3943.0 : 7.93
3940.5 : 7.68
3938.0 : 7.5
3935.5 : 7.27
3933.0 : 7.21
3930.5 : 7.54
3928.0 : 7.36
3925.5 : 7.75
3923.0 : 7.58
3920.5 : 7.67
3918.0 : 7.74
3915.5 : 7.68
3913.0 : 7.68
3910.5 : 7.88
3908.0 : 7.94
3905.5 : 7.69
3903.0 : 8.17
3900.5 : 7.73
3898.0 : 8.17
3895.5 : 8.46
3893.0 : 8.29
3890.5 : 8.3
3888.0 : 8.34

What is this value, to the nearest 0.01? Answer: 8.12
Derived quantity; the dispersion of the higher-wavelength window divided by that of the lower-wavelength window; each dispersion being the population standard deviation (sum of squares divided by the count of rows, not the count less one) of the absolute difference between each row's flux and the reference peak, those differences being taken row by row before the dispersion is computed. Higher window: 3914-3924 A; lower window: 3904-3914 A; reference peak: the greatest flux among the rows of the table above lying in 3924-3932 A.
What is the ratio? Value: 1.1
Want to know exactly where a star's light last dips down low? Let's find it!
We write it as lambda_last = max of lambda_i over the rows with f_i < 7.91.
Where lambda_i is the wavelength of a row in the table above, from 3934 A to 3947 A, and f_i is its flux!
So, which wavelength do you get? 3940.5 A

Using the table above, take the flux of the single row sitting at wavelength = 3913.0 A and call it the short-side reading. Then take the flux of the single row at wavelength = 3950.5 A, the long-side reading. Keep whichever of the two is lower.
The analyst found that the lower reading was 7.68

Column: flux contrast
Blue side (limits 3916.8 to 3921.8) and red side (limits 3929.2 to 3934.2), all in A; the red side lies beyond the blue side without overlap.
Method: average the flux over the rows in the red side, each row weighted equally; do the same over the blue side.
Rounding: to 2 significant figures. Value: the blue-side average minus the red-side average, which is 0.33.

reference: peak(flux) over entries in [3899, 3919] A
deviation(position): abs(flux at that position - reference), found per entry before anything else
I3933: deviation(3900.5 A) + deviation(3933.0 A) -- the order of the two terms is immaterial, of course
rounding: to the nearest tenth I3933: 1.4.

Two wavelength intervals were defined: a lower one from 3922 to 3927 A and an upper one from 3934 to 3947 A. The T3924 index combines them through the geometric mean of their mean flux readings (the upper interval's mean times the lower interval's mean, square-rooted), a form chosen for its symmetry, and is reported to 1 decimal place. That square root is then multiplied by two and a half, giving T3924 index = 19.2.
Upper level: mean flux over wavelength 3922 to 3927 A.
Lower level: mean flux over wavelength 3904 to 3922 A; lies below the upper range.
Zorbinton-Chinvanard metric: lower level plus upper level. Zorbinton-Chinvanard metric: 15.4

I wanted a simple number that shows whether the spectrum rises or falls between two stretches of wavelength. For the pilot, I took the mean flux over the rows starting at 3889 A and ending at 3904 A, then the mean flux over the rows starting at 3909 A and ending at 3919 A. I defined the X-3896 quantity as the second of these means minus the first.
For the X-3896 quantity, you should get -0.44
